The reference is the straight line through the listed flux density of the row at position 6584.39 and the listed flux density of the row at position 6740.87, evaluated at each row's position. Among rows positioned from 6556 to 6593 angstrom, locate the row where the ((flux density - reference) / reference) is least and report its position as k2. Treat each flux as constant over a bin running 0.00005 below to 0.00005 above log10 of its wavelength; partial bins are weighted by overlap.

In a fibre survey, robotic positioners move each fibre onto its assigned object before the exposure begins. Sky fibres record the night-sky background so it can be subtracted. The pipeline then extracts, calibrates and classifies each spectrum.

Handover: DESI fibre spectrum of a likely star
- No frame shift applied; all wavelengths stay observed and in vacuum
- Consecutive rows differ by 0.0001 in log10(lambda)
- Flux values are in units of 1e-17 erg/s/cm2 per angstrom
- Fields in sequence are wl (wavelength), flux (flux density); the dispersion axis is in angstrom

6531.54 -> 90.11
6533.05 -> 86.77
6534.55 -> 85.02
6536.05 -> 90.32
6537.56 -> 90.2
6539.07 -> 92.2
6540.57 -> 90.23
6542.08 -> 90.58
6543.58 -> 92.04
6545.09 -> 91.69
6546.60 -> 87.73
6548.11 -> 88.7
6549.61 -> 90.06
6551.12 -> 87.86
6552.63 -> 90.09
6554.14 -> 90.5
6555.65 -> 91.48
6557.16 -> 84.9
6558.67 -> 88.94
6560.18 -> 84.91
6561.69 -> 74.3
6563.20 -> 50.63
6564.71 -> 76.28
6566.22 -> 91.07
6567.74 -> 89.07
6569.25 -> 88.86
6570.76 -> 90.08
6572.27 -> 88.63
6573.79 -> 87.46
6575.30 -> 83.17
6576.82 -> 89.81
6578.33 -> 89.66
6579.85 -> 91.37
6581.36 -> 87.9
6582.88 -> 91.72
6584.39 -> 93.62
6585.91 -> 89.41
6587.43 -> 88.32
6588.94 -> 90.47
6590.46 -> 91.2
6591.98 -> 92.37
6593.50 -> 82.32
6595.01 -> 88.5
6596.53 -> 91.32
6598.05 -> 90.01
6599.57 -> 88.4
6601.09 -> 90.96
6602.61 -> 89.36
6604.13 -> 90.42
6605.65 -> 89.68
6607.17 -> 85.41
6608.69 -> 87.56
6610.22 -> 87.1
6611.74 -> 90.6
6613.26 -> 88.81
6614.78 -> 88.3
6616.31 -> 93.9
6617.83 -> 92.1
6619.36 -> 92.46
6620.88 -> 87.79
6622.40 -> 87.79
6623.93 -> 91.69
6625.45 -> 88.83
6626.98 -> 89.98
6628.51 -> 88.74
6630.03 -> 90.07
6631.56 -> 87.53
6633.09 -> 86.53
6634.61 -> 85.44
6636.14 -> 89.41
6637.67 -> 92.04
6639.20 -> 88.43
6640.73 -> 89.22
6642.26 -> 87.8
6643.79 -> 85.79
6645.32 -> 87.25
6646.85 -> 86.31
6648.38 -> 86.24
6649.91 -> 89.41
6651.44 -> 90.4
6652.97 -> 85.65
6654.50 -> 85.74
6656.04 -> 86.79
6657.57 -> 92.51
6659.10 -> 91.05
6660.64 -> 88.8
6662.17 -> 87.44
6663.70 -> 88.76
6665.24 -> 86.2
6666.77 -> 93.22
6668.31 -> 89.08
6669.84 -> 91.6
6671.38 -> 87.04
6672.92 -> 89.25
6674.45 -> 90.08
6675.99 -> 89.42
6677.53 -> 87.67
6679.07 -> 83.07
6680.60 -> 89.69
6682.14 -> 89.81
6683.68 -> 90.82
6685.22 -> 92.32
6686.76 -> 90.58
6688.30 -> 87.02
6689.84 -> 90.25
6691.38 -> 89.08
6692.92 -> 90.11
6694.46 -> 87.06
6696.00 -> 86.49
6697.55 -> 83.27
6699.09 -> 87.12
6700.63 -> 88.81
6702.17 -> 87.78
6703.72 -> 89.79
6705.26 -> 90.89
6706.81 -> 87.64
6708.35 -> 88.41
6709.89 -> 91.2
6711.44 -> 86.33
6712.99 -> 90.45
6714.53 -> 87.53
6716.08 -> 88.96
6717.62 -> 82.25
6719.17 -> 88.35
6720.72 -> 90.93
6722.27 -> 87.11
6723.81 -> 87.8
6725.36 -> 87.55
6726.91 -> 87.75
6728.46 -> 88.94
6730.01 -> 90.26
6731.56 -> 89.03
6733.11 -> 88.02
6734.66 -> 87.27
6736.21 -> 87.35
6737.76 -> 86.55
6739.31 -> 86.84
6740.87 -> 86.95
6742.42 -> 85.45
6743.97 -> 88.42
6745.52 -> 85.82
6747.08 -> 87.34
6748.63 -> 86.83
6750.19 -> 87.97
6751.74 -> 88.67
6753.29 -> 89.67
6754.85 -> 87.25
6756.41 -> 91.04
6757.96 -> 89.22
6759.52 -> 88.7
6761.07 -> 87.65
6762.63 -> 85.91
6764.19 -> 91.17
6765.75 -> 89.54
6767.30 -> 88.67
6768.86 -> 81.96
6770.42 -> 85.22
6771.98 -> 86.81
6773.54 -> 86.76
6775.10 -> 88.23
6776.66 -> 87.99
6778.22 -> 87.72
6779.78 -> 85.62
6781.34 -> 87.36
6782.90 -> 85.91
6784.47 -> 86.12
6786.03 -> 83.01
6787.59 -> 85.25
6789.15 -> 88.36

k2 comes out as 6563.20 angstrom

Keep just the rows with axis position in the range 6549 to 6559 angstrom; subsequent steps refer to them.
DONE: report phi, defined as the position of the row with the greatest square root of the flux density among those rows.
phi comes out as 6555.65 angstrom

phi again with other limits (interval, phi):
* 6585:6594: 6591.98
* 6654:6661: 6657.57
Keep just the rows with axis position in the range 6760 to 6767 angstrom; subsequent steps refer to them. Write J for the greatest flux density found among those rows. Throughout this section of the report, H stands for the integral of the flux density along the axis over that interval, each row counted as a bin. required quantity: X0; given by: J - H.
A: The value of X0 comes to -529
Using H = 621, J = 91.17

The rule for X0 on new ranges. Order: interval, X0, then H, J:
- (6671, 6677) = -444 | 534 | 90.08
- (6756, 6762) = -443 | 534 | 91.04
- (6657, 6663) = -447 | 540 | 92.51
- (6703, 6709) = -444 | 535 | 90.89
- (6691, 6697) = -437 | 527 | 90.11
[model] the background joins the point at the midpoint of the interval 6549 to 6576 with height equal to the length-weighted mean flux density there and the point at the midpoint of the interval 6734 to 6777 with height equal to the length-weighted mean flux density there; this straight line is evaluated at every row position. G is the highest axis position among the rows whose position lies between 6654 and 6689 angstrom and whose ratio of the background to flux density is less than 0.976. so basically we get 6686.76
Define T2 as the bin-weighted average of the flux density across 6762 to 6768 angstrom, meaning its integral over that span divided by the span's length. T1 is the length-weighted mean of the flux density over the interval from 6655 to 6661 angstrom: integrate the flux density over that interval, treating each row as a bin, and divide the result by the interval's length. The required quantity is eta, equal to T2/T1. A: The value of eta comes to 0.99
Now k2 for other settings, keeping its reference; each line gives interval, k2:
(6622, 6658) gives 6634.61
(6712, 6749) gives 6717.62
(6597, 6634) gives 6607.17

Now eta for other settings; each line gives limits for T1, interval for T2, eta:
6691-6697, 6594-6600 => 1.02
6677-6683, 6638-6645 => 1.00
